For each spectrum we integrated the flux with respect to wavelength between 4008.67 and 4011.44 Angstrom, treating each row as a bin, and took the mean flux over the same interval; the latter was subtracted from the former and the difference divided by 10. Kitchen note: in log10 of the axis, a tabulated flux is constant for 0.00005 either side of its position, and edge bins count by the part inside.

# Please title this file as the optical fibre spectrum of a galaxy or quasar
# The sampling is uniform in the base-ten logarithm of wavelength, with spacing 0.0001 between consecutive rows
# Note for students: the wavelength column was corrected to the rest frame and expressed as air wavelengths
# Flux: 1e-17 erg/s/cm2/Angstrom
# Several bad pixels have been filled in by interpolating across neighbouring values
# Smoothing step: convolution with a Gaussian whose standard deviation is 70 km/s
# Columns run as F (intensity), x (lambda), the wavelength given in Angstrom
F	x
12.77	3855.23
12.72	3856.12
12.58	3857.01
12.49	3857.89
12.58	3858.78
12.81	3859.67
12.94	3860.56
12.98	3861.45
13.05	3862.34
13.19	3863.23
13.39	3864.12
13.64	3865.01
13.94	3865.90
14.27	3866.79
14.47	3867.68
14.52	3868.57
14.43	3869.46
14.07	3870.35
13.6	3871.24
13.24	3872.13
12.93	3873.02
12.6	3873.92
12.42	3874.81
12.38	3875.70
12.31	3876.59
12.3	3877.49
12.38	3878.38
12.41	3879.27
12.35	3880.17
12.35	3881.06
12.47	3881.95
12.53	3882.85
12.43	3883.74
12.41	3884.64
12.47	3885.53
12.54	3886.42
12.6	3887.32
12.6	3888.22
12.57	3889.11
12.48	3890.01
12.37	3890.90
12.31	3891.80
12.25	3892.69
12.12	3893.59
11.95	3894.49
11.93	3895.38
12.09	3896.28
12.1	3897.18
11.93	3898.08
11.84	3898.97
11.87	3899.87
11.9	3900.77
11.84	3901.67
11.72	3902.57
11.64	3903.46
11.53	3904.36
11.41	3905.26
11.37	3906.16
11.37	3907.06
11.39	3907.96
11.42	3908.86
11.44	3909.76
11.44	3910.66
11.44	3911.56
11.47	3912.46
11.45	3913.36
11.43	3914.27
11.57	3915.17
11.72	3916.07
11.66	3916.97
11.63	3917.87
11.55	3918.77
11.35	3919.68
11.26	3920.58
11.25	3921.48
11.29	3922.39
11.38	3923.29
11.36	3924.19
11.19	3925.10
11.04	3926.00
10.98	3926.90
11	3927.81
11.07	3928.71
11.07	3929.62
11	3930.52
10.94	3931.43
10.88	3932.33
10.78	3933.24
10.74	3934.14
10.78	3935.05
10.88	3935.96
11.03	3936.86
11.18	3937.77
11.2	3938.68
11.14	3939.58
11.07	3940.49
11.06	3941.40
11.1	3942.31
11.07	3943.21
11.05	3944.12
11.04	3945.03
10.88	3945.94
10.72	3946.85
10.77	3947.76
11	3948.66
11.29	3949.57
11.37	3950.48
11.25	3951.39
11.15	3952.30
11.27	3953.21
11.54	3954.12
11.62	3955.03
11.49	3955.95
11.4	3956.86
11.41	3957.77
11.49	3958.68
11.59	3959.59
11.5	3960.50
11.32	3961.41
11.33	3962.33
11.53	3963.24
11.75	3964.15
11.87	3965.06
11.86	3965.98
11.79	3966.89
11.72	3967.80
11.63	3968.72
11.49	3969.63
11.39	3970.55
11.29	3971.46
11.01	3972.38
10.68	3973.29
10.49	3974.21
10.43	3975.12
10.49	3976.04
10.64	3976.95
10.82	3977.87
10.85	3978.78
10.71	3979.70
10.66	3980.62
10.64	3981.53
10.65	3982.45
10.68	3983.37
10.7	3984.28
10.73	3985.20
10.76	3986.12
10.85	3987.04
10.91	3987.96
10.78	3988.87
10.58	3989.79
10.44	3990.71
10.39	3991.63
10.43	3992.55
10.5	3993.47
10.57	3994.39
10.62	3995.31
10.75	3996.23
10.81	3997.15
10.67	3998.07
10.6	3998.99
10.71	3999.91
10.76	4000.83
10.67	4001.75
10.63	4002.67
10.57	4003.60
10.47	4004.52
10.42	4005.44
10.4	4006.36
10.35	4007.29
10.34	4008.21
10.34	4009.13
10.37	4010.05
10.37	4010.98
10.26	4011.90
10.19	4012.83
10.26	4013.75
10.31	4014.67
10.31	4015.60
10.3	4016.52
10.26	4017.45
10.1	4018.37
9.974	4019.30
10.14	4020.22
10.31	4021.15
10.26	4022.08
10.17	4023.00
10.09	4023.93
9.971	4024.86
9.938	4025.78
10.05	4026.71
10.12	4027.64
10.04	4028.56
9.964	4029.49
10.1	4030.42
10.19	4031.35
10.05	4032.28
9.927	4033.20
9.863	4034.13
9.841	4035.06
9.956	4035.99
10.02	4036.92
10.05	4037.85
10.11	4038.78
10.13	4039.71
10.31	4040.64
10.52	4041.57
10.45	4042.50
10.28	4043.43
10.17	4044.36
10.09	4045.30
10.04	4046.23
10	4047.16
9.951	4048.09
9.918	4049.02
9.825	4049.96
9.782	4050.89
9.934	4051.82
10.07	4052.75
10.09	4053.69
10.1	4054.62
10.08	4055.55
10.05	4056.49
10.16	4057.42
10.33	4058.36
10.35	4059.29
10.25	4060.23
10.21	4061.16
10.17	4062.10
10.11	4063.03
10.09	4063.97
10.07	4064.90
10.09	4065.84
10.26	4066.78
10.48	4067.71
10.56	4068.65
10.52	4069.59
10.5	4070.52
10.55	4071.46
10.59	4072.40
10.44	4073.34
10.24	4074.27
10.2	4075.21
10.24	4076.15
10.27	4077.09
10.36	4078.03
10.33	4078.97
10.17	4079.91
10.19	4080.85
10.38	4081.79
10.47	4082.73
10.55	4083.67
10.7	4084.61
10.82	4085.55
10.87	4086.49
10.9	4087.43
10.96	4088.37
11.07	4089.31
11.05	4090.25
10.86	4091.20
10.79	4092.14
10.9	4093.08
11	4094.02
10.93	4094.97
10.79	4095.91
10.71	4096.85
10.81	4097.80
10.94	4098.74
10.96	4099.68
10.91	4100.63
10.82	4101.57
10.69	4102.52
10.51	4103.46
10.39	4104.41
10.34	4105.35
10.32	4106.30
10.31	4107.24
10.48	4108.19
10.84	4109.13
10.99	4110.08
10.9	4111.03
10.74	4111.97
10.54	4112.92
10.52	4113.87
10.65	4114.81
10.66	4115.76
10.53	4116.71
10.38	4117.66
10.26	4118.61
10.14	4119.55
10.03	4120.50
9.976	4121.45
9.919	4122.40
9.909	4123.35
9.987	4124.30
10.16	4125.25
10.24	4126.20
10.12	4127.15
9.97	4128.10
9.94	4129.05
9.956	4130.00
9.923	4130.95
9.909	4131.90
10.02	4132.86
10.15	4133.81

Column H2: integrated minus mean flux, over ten 1.8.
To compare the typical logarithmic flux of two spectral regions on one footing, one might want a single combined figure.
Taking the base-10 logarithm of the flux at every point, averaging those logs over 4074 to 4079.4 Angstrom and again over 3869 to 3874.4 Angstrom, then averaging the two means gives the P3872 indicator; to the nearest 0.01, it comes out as 1.07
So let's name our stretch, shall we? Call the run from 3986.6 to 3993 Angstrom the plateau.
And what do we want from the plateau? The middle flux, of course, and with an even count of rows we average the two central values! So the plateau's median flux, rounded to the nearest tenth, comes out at 10.6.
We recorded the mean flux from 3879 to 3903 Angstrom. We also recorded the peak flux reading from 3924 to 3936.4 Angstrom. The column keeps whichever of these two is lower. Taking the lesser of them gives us 11.36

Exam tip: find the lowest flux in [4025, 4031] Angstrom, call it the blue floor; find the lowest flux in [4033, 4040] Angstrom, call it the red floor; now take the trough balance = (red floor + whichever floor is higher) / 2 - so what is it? 9.9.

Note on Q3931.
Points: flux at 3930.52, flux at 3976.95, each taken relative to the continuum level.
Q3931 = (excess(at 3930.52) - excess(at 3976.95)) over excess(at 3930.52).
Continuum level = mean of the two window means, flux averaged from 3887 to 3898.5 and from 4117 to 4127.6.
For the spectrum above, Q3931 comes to -2.0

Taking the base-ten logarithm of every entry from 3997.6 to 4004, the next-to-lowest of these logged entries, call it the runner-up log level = 1.03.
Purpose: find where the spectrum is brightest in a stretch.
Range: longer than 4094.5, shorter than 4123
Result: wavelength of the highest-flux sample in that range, 4110.08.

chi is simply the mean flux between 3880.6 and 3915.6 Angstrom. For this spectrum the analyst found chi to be 11.9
